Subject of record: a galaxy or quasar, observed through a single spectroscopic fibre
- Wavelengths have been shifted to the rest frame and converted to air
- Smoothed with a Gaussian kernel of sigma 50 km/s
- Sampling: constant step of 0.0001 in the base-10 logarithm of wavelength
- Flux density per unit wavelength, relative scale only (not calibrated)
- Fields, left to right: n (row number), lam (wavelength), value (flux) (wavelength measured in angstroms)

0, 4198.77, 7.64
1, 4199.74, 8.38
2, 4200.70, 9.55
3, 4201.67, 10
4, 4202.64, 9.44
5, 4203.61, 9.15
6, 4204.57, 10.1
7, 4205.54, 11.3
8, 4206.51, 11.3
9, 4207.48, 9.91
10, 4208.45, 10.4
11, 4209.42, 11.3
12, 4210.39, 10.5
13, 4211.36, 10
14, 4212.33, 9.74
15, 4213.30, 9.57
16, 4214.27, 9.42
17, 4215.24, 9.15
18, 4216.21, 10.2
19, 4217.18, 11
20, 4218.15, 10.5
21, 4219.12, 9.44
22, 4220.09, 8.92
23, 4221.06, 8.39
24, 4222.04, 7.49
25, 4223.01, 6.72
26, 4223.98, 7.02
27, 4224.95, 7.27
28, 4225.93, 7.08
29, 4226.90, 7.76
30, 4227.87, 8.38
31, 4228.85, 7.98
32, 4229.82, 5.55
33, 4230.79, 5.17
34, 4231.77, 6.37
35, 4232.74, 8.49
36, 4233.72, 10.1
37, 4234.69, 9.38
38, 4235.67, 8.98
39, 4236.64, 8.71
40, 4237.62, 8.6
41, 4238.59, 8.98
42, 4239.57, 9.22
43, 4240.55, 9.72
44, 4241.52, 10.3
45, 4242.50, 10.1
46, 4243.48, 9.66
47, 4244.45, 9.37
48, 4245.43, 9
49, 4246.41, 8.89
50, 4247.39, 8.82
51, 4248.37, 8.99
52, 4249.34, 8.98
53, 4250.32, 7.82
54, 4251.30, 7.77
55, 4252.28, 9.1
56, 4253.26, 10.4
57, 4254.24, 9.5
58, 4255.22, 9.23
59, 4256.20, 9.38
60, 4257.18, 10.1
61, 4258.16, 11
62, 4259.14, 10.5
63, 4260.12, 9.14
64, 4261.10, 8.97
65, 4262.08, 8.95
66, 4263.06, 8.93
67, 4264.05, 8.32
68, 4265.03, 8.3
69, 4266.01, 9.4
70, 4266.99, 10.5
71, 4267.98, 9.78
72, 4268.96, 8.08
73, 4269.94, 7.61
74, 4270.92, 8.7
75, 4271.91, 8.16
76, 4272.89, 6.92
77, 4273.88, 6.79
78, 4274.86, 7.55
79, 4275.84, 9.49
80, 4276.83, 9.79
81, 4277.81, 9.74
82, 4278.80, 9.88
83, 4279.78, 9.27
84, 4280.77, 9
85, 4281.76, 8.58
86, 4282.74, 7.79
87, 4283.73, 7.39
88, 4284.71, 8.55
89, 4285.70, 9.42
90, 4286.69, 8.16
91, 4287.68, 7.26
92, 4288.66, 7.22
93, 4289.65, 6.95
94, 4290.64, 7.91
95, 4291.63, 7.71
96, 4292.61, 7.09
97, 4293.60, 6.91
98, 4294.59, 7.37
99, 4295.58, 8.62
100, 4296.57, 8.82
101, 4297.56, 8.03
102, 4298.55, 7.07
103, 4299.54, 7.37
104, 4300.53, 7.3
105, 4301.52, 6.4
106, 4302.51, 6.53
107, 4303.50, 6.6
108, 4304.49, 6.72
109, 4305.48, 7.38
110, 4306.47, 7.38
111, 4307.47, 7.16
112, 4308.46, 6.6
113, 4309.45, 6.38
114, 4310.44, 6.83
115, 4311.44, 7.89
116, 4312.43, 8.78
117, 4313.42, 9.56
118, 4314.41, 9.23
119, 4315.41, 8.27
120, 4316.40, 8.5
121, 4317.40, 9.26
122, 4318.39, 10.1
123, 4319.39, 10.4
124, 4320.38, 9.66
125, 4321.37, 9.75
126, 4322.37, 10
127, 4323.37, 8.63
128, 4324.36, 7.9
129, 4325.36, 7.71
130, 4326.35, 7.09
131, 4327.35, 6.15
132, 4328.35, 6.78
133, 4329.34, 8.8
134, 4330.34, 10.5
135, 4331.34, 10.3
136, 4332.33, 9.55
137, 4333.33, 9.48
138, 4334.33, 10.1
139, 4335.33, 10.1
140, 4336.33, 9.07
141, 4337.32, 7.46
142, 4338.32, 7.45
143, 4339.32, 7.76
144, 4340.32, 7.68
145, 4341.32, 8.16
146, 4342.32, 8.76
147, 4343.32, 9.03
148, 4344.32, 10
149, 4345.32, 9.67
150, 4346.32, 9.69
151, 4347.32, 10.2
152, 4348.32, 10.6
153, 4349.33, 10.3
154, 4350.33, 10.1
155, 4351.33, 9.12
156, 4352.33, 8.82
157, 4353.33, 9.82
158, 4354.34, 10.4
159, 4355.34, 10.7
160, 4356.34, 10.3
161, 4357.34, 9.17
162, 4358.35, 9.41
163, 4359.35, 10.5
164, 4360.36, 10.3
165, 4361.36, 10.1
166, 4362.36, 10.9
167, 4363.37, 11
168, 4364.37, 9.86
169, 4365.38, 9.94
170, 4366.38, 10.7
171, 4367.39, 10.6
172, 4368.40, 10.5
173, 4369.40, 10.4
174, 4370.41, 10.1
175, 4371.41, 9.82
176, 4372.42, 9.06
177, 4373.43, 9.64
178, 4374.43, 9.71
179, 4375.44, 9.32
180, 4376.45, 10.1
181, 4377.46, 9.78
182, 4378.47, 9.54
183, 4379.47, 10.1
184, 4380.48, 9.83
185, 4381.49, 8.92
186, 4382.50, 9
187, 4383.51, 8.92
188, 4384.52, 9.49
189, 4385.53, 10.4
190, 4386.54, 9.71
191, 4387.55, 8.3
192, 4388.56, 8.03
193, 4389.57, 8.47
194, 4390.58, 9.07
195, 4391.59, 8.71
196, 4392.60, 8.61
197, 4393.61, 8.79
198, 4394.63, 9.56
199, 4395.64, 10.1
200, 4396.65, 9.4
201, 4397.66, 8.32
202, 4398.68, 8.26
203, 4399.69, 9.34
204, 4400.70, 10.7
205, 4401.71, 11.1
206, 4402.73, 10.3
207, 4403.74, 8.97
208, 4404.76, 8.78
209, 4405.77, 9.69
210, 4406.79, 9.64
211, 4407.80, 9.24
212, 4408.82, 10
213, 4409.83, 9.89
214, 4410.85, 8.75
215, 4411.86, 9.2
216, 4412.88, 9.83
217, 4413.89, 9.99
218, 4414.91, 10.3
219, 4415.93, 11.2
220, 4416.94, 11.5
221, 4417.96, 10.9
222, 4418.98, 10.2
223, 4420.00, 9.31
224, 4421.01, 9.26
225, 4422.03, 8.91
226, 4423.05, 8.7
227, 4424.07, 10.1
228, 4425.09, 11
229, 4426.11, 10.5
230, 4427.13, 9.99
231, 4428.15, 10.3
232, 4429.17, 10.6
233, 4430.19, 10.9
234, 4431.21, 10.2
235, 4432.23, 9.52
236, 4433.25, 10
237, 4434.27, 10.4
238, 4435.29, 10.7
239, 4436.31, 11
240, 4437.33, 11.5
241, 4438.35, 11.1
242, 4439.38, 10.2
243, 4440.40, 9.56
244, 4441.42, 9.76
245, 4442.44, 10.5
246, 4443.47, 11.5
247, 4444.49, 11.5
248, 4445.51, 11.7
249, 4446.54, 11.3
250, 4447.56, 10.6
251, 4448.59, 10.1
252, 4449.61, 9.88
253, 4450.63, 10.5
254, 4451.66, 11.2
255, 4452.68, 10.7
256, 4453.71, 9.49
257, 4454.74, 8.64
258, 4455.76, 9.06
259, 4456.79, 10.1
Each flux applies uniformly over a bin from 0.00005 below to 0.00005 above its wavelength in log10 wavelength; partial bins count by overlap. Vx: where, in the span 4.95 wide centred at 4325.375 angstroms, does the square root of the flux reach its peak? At 4323.37 angstroms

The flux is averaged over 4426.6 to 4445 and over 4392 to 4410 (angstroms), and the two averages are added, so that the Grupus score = 20.0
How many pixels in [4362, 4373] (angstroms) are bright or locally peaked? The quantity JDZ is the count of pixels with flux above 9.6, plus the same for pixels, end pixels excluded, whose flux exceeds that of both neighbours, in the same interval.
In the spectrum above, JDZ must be 12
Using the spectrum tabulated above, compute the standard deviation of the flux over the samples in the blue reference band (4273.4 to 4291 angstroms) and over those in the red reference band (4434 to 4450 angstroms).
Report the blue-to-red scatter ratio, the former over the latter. 1.54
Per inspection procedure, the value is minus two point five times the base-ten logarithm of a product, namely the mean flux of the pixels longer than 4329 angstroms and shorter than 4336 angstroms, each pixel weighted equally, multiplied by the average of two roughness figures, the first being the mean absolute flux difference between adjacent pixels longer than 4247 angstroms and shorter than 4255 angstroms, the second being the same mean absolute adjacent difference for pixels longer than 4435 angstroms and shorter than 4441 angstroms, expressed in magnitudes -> -2.0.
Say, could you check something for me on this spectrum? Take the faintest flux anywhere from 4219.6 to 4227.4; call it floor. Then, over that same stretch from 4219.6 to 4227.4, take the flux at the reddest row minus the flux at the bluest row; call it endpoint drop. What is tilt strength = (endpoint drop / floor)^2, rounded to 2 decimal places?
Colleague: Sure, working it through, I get 0.03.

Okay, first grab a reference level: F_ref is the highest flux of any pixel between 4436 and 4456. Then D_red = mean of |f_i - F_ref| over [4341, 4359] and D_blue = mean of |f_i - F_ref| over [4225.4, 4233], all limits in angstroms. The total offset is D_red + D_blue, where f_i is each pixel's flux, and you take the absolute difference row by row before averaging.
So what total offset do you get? 6.6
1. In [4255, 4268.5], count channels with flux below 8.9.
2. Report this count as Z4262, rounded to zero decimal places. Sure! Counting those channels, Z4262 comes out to 2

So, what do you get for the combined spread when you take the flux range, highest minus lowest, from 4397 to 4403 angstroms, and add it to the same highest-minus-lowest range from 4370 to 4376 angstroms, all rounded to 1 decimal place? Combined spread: 3.9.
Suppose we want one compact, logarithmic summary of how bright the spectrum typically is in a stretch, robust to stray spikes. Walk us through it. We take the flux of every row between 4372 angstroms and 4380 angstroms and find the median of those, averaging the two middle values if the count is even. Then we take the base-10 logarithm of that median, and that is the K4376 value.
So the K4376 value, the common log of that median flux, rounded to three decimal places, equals 0.986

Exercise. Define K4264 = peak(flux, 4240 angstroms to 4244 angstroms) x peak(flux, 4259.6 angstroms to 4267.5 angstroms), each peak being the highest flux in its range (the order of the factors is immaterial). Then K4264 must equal 108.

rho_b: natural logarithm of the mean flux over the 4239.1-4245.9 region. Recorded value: 2.26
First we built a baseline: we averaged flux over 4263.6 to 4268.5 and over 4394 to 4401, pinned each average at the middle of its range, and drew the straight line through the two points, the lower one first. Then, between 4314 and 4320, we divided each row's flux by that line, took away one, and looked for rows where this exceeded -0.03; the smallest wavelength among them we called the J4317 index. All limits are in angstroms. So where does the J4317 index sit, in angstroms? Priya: 4314.41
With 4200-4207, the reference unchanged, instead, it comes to 4200.70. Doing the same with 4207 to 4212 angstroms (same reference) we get 4207.48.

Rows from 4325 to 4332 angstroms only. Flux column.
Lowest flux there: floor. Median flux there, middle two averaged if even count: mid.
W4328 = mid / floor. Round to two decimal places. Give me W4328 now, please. 1.25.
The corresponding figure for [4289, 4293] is 1.06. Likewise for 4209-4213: 1.05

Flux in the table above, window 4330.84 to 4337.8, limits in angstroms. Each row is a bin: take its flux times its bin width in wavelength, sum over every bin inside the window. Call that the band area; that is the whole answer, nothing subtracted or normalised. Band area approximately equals 66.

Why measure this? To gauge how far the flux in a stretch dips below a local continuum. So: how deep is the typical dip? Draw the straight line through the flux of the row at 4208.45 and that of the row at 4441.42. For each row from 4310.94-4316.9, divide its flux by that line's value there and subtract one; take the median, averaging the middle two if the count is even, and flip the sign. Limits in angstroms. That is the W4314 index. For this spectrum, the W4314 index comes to 0.15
